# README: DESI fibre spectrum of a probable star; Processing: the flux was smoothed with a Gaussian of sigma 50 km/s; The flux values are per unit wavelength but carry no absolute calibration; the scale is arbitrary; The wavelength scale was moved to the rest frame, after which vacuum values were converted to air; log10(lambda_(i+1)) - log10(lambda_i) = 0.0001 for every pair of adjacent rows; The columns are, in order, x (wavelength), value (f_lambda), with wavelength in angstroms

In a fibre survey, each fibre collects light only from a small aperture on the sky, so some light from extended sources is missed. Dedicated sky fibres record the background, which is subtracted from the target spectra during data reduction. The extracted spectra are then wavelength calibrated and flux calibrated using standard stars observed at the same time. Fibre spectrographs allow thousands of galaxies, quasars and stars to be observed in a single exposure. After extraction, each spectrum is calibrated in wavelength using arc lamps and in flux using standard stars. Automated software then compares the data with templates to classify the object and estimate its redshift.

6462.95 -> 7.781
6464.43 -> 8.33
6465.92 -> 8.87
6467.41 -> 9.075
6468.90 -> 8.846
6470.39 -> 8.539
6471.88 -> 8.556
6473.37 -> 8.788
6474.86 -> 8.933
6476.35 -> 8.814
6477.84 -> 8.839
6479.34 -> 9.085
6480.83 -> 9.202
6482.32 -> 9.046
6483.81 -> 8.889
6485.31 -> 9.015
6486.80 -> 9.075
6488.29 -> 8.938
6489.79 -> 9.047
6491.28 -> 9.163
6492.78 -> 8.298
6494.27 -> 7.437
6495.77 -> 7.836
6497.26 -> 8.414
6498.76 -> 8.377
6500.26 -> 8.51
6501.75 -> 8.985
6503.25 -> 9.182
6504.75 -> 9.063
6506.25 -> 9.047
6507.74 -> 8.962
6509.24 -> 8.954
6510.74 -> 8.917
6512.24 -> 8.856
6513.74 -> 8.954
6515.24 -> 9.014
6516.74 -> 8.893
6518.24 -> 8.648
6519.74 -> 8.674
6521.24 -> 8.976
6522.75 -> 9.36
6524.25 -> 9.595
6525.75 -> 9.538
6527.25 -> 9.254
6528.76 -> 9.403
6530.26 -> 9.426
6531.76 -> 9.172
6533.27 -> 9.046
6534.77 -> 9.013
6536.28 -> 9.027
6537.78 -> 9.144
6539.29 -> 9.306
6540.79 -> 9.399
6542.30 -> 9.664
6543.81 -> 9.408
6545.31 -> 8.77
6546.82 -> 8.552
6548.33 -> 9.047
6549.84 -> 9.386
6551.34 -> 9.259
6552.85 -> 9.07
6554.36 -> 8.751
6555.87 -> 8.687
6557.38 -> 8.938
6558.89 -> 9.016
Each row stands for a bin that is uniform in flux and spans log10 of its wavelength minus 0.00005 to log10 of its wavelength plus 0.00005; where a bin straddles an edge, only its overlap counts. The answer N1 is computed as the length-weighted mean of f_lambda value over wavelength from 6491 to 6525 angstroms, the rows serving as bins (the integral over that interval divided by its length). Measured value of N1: 8.8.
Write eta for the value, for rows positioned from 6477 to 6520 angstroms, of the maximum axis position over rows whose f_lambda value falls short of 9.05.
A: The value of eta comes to 6519.74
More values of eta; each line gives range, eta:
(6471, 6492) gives 6489.79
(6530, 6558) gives 6557.38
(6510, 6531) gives 6521.24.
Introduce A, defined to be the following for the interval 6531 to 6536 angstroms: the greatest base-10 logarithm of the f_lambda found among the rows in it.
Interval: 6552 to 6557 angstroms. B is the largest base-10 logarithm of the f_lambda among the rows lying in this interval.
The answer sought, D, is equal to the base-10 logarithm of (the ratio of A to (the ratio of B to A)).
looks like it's -0.014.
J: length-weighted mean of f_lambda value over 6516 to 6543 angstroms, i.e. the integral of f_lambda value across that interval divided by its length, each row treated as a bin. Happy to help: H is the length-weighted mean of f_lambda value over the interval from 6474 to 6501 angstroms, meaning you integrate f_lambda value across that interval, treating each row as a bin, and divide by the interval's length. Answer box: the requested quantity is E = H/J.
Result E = 0.95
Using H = 8.72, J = 9.20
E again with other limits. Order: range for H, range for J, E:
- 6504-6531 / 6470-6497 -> 1.04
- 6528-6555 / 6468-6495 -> 1.04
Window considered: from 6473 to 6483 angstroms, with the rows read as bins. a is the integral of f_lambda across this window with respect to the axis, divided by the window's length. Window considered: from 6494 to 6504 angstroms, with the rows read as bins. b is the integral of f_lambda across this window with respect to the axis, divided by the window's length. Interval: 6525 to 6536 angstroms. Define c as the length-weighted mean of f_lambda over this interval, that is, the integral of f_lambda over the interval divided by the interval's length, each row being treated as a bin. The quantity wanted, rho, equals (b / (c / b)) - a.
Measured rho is -1.3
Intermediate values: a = 8.96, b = 8.44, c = 9.25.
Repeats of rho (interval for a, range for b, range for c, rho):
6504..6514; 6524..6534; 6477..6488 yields 0.7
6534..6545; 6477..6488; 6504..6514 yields -0.2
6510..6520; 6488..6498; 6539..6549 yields -1.1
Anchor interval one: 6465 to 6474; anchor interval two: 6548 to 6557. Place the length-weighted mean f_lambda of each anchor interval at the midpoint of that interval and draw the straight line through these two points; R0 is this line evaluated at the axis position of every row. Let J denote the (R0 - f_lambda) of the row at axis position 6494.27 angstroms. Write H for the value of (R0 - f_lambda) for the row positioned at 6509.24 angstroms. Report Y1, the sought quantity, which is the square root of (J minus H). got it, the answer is 1.2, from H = -0.06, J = 1.41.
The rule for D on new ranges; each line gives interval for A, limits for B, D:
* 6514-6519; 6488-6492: -0.023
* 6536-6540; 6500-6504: -0.011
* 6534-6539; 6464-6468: -0.016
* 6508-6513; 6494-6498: -0.009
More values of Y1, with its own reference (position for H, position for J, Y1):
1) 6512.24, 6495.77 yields 1.0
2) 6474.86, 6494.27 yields 1.2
